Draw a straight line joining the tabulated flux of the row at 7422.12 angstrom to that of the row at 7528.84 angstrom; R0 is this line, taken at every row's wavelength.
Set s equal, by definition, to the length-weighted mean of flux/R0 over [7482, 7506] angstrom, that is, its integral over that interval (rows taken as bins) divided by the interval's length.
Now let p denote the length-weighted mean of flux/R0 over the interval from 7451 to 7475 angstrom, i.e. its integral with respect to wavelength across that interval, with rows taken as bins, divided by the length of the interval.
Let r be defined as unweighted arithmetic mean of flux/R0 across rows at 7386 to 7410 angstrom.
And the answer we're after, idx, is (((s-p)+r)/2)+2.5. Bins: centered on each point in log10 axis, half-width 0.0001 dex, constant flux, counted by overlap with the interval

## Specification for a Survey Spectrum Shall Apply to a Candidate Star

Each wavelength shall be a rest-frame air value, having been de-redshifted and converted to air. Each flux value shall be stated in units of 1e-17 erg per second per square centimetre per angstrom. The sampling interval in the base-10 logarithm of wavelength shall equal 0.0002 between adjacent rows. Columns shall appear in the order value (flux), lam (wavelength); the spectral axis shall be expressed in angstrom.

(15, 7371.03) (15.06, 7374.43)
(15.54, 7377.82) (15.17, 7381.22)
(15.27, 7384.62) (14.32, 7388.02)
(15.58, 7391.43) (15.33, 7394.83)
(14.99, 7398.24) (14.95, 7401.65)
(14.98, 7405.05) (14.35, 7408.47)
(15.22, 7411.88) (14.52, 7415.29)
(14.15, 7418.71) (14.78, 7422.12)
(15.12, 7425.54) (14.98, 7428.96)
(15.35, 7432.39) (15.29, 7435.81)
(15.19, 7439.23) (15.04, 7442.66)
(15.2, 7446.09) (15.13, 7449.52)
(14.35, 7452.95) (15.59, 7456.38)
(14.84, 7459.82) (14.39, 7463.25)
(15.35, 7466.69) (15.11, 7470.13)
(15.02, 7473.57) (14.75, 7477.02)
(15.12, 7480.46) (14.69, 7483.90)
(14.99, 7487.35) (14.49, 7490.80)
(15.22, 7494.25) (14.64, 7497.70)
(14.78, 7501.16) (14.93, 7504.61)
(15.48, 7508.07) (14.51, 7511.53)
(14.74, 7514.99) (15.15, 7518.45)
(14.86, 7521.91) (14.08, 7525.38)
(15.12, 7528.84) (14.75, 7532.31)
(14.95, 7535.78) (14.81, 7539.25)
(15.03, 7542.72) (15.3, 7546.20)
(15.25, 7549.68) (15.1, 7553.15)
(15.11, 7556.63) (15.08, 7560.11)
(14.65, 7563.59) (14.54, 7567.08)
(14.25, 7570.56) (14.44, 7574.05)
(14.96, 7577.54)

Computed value 3.00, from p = 1.003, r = 1.015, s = 0.99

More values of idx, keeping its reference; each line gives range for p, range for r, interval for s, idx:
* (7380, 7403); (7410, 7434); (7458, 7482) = 2.99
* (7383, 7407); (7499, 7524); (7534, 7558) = 2.98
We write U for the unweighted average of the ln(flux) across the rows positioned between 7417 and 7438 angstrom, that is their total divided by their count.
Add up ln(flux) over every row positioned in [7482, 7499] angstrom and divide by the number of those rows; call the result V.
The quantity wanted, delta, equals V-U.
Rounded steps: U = 2.704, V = 2.69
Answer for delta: -0.01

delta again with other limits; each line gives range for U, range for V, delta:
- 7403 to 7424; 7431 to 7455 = 0.03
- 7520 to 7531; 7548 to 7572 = 0.01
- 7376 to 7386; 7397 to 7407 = -0.02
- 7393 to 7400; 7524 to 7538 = -0.03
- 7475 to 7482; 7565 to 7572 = -0.04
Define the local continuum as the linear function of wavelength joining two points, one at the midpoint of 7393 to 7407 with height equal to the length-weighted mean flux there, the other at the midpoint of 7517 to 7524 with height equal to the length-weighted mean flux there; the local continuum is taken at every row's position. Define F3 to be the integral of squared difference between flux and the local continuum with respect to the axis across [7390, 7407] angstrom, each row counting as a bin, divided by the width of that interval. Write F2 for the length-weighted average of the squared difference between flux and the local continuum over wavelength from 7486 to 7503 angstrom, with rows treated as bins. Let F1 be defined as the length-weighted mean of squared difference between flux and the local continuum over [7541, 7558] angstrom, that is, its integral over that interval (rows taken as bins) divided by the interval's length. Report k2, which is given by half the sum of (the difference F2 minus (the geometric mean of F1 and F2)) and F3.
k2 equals 0.044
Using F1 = 0.07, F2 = 0.089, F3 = 0.075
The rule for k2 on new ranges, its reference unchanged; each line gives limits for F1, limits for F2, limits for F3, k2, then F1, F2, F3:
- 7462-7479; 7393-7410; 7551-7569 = 0.035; 0.10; 0.113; 0.065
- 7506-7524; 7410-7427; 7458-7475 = 0.089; 0.12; 0.239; 0.110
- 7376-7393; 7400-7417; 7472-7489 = 0.003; 0.22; 0.161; 0.032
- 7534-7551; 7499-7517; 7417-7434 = 0.113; 0.05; 0.109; 0.194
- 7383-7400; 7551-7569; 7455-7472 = 0.063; 0.19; 0.065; 0.171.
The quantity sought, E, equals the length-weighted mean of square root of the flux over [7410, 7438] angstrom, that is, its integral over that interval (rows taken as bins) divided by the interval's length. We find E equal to 3.86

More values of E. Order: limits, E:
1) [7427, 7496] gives 3.87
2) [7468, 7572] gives 3.86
